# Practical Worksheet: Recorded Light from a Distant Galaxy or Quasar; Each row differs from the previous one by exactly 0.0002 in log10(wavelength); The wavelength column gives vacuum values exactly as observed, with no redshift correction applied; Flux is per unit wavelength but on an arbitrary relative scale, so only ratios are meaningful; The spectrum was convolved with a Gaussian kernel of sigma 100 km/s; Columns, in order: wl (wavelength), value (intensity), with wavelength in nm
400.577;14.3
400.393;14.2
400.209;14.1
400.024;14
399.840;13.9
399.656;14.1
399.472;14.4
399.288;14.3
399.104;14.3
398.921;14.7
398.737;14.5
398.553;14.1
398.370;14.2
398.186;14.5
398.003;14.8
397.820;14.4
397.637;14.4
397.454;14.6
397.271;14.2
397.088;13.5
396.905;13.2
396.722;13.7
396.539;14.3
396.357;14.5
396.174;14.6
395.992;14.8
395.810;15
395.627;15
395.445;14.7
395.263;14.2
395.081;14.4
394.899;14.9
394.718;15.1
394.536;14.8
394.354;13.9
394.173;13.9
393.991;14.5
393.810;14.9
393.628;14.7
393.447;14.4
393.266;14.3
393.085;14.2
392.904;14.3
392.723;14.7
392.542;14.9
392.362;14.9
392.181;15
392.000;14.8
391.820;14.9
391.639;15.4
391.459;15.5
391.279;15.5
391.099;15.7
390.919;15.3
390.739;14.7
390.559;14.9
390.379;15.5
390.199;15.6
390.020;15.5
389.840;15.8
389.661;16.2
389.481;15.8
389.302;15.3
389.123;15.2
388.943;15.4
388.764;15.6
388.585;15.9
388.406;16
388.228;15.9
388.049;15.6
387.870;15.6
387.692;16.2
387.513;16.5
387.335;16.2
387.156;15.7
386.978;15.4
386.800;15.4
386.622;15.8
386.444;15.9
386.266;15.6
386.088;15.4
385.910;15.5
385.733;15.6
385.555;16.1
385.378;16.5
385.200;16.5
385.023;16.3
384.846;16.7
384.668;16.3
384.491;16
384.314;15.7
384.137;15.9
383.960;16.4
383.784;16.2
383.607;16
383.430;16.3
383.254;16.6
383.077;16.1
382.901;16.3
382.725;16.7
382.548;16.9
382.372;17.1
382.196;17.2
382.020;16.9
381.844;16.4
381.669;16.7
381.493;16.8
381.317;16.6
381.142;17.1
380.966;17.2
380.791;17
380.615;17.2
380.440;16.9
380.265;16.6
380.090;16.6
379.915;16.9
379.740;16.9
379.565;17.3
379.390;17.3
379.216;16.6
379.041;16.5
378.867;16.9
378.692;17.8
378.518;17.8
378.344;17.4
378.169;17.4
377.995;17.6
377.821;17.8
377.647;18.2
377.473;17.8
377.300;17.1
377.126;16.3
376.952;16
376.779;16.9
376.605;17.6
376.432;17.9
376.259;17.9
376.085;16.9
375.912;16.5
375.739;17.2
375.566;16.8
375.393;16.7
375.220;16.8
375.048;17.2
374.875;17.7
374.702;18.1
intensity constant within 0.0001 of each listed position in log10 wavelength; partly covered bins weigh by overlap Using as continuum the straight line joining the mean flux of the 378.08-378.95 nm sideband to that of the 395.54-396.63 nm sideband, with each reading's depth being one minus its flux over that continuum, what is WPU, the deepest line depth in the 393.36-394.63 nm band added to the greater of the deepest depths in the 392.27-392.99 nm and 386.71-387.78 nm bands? 0.13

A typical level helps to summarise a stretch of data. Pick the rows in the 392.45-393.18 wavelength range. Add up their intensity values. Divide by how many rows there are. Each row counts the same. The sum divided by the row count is 14.5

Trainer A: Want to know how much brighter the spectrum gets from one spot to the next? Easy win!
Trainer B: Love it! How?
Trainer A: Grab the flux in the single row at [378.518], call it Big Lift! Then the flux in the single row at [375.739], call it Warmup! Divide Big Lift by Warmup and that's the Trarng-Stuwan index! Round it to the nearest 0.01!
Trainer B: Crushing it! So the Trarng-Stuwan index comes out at 1.03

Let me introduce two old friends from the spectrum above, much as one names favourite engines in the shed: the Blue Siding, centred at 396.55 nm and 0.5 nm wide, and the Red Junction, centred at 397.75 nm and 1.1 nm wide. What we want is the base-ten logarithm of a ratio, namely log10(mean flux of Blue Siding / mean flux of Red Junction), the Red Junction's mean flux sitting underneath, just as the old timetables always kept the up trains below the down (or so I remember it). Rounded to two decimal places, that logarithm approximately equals -0.01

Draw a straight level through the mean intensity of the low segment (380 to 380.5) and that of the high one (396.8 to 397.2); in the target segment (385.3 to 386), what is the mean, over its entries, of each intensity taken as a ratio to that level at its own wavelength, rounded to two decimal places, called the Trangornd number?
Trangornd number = 1.02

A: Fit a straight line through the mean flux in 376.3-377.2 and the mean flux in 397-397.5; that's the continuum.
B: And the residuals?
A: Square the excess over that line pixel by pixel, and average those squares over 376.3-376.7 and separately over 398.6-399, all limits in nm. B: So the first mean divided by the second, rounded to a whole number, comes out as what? 1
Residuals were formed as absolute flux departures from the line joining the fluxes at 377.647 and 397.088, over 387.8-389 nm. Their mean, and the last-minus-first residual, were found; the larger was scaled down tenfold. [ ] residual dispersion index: 0.020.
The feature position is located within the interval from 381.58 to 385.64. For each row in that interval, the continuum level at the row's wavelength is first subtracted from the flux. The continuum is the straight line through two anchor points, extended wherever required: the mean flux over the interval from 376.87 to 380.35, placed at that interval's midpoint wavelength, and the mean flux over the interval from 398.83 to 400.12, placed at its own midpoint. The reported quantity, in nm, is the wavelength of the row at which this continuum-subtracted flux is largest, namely 382.196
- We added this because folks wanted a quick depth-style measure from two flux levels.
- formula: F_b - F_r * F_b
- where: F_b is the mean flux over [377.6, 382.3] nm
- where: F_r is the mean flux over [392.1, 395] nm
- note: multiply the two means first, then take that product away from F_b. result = -232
